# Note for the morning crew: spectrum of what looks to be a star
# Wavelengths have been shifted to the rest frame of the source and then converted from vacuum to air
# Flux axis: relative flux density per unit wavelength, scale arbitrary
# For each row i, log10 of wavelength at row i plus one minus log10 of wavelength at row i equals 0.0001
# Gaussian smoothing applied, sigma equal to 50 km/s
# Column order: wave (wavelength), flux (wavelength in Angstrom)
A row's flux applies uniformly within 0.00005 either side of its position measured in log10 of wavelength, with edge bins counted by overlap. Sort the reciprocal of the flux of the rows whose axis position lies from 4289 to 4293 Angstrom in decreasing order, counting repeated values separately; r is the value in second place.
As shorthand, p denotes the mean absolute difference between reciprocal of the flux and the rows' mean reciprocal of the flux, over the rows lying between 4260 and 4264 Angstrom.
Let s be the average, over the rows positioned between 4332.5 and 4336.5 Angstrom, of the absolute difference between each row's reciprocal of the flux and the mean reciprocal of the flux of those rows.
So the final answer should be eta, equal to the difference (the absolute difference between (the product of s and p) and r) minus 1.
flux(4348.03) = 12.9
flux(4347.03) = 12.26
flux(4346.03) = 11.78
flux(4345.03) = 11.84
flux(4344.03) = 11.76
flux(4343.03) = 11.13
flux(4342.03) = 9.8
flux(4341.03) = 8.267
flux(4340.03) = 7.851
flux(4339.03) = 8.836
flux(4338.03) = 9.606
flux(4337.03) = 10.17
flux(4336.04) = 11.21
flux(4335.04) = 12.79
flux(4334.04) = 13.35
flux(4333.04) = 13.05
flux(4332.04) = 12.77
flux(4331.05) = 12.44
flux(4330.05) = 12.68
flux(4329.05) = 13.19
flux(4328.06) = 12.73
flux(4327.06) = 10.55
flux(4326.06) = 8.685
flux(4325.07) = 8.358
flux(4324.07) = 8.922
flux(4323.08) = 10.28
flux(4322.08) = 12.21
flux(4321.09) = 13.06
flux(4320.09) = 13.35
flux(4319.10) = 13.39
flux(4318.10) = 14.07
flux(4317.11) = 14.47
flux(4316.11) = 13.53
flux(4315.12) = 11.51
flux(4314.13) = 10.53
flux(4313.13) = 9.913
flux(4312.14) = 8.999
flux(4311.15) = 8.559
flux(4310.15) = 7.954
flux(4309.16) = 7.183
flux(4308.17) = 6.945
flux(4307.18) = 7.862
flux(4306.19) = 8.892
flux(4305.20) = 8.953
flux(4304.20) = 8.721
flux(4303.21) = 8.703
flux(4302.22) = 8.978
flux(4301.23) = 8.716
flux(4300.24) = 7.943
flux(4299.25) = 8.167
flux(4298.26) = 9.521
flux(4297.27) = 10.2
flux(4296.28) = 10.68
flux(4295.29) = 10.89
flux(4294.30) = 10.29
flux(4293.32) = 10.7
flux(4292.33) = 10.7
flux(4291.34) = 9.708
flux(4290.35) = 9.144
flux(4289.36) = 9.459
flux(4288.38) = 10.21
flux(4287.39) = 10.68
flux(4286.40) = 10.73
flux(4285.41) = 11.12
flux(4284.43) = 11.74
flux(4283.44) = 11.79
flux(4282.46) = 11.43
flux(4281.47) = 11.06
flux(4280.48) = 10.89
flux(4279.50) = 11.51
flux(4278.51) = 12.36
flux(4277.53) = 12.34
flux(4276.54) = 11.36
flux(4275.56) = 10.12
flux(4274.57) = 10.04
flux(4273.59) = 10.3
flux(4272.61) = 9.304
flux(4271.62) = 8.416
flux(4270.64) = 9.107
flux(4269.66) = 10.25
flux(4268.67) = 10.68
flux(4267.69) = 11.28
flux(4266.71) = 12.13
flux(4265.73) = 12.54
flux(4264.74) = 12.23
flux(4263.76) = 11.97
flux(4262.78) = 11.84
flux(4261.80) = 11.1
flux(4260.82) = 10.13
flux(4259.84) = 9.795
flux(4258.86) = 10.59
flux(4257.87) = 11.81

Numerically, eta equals -0.894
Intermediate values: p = 0.005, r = 0.11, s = 0.0047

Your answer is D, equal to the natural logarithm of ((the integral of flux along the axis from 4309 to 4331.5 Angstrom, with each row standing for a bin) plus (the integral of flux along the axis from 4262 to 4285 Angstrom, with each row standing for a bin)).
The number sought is 6.23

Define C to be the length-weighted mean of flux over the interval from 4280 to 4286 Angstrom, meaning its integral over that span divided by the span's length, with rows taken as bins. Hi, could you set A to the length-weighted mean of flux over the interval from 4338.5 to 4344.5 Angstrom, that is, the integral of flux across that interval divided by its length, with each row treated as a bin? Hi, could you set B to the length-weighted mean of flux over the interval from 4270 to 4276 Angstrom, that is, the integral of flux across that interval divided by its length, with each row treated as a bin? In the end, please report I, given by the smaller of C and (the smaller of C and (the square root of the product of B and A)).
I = 9.6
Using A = 9.6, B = 9.6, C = 11.3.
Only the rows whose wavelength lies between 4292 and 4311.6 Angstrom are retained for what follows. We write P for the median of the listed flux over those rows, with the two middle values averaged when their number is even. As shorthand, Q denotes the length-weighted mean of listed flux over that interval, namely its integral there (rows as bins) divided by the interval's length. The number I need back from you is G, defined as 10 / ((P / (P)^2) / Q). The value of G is 794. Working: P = 8.8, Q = 9.0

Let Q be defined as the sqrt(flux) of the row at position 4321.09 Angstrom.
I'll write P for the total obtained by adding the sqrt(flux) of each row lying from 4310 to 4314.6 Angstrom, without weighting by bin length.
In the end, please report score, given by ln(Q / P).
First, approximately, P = 15.1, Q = 3.61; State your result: -1.4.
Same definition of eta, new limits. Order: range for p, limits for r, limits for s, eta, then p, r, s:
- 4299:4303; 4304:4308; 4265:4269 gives -0.885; 0.006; 0.11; 0.0050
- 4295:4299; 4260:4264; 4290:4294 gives -0.910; 0.004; 0.09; 0.0064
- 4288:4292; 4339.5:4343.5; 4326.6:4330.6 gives -0.879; 0.004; 0.12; 0.0064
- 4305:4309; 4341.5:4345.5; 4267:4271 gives -0.910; 0.012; 0.09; 0.0063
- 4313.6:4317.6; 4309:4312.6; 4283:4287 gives -0.874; 0.010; 0.13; 0.0033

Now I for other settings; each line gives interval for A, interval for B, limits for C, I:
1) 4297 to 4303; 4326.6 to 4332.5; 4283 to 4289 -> 10.5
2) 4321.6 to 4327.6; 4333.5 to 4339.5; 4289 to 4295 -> 10.0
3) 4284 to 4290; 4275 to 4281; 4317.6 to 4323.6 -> 11.0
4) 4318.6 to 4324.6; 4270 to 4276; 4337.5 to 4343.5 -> 9.2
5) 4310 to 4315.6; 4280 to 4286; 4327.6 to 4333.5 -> 10.5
